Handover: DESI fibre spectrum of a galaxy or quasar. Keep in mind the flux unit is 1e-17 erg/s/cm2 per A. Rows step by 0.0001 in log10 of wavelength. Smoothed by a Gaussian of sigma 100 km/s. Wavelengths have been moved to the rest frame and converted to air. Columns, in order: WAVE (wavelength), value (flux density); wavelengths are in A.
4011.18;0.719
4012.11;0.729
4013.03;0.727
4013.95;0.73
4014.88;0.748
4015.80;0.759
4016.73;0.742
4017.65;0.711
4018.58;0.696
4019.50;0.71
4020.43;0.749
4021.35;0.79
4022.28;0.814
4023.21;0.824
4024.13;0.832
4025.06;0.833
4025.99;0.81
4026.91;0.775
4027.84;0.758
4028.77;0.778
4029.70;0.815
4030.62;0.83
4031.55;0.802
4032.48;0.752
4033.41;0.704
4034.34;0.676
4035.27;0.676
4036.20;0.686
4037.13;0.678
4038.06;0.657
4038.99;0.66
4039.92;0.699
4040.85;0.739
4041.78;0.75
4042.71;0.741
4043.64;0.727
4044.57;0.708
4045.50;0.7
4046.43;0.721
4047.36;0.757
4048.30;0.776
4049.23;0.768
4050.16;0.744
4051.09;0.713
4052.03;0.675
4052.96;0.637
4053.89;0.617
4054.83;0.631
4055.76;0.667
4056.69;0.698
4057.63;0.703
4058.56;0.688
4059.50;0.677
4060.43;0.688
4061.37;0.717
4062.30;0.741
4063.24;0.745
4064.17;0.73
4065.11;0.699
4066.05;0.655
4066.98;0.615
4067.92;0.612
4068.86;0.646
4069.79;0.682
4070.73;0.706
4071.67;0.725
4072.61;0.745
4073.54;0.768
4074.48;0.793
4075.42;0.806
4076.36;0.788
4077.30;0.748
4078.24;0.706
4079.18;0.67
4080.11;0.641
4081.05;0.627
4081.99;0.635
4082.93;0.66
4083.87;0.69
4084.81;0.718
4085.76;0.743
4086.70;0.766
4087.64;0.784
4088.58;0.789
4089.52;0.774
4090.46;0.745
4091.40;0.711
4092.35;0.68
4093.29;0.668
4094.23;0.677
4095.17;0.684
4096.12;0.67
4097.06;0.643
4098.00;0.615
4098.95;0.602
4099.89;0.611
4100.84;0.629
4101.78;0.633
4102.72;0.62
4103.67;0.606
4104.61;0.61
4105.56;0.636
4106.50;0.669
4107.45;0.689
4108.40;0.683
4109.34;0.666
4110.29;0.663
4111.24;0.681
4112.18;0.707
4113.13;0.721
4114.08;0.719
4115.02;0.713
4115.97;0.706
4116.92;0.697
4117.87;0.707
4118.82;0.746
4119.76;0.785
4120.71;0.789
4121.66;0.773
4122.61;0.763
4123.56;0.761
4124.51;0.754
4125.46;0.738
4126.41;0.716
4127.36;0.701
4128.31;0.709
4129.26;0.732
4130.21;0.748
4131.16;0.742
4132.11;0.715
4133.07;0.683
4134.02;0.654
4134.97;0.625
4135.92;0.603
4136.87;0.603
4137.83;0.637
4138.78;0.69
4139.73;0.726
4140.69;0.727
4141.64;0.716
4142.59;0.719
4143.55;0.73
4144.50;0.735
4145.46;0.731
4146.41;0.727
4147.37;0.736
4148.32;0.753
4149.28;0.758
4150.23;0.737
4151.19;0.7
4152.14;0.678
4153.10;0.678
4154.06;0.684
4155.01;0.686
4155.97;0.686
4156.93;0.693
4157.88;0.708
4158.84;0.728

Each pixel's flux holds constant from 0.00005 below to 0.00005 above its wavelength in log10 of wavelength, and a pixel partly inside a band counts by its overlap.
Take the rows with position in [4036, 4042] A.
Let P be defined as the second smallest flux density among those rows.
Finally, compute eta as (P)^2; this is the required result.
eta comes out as 0.436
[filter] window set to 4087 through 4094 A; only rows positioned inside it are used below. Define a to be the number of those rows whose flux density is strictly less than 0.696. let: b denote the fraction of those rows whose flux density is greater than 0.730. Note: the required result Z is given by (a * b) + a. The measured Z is 3.1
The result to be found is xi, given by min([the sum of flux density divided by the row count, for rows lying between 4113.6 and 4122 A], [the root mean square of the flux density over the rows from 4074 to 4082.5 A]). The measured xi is 0.72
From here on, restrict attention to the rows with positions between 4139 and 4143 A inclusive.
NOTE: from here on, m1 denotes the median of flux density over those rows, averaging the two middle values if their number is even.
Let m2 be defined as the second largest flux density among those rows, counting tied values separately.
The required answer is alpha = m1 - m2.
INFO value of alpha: -0.0035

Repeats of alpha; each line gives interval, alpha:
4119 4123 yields -0.0060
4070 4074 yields -0.0100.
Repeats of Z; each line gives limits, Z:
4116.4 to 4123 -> 0.0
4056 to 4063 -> 3.4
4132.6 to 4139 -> 7.0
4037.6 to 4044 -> 2.9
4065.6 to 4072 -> 5.0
